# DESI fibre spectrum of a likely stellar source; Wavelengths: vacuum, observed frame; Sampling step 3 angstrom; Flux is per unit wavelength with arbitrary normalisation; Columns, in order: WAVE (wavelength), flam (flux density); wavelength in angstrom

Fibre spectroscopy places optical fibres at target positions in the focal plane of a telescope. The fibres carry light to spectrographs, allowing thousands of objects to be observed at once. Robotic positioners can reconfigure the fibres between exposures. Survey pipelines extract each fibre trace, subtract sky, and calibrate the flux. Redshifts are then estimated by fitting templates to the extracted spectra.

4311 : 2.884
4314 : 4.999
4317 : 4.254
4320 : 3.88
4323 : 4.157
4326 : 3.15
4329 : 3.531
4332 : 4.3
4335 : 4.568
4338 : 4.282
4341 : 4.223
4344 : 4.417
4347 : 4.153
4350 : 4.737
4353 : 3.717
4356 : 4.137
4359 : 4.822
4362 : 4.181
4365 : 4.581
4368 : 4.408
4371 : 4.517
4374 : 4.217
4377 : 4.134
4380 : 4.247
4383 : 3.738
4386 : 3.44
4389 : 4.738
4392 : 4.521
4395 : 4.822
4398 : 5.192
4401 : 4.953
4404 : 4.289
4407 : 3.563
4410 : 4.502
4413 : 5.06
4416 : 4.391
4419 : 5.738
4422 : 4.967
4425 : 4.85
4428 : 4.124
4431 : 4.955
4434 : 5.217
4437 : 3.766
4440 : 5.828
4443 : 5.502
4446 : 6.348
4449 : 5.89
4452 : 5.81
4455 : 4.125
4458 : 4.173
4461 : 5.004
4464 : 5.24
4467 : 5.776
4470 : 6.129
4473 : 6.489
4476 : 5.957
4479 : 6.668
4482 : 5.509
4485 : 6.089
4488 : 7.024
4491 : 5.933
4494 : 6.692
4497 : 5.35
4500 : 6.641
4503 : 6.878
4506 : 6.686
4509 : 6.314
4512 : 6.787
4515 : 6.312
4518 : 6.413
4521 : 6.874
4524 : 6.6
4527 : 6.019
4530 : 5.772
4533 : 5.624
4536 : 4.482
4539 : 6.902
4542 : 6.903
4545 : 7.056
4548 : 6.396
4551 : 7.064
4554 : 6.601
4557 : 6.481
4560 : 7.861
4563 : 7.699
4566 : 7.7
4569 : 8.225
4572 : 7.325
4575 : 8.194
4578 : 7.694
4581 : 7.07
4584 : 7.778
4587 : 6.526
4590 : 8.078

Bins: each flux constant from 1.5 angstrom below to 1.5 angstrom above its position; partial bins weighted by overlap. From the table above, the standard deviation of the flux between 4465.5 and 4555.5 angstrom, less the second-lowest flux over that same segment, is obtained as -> -4.8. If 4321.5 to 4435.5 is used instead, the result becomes -2.9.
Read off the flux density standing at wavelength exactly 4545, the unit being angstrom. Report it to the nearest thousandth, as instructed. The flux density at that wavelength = 7.056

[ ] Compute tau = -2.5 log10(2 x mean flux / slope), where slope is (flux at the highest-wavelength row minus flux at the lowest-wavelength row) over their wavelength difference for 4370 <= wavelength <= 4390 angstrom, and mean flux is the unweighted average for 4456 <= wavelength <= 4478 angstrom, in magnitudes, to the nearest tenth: -7.4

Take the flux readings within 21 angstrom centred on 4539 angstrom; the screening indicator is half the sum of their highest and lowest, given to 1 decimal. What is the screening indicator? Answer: 5.8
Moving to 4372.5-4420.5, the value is 4.6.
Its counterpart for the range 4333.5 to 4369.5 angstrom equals 4.3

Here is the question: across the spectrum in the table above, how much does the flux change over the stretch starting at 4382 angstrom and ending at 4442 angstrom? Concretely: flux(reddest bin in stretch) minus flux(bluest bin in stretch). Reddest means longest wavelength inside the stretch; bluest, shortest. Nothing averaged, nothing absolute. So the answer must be 2.1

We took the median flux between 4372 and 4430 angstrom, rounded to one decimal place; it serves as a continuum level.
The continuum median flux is 4.5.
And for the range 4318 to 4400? 4.2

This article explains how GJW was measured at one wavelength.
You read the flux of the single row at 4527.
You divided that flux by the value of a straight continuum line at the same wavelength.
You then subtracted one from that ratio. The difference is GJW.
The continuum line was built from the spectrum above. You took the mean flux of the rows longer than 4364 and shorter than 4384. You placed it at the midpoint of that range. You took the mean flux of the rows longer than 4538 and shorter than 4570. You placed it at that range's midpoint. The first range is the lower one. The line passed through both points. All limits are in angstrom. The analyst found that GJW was -0.11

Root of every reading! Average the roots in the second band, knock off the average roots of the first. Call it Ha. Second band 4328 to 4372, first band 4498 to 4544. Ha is -0.44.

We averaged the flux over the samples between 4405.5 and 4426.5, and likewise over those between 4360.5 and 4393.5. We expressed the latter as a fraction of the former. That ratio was 0.90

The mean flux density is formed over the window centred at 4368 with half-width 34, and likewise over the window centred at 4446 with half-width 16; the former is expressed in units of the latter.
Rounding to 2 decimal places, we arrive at 0.85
